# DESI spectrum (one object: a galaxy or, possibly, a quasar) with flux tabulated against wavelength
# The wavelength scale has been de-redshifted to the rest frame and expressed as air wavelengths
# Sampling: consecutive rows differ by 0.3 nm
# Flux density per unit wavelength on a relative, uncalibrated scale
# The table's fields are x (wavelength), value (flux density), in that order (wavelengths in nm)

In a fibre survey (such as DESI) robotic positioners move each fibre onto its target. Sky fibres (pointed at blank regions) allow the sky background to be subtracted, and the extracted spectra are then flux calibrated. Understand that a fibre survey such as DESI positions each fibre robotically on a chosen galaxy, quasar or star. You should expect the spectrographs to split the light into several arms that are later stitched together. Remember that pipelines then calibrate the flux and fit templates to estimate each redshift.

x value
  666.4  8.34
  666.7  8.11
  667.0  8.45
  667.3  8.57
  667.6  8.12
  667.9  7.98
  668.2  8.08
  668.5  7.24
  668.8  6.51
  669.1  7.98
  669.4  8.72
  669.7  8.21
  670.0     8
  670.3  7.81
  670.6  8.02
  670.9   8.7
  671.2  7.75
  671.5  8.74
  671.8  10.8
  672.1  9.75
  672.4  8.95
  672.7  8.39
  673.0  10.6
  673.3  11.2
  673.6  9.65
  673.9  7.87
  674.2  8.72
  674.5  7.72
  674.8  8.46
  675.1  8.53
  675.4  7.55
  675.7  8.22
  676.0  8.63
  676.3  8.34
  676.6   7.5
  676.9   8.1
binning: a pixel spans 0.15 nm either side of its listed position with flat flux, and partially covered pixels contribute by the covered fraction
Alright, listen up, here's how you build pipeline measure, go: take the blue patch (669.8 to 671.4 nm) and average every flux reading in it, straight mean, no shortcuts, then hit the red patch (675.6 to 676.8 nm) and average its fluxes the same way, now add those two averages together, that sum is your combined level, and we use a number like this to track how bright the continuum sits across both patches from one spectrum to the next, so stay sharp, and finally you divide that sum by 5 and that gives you 3.25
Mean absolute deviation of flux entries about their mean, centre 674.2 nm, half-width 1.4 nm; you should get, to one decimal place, 1.0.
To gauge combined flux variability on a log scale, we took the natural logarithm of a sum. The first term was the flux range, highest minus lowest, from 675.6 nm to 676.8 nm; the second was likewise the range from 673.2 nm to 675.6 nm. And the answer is 1.56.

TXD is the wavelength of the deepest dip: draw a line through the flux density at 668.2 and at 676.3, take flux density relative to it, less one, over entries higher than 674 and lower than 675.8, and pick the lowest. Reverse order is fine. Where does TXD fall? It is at 675.4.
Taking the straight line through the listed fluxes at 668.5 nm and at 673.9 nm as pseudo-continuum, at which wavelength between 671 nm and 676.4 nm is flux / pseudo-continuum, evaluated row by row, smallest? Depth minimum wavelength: 675.4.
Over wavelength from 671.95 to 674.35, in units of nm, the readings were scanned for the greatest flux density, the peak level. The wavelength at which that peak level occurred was 673.3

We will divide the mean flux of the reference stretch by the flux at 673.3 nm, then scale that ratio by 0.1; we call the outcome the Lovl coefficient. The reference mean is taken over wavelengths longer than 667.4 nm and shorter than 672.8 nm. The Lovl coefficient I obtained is 0.074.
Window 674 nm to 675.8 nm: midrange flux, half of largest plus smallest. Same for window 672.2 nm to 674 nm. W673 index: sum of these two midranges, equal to 17.7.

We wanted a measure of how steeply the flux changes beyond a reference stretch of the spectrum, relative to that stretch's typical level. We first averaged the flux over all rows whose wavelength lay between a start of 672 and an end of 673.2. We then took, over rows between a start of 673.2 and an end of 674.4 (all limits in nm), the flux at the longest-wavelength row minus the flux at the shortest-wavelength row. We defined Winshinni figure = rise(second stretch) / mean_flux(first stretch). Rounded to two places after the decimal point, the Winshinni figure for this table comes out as -0.26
